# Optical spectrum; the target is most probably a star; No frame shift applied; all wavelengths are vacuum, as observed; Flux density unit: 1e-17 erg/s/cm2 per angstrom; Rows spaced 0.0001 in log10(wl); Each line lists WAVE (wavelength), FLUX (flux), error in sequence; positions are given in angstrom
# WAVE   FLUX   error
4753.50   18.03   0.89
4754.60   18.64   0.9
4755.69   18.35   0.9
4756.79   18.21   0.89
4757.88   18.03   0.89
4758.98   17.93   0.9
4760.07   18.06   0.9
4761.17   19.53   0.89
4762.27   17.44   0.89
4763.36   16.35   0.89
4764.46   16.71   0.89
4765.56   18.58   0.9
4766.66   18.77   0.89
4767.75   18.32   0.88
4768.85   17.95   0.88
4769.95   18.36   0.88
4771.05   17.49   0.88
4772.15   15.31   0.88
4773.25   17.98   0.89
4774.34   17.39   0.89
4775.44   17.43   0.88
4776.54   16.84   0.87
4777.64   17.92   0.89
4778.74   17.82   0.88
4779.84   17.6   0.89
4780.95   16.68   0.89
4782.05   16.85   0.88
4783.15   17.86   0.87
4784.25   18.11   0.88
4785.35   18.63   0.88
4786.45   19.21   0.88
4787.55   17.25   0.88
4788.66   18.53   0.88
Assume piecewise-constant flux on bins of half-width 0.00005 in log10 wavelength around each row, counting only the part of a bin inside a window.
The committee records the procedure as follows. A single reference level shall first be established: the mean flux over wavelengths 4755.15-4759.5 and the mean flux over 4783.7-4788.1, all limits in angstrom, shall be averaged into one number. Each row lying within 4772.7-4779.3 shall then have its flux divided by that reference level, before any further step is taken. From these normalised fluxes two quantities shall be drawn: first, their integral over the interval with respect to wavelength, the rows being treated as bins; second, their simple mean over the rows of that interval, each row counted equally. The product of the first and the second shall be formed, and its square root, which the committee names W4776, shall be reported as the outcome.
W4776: 2.48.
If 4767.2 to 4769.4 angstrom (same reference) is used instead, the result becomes 1.48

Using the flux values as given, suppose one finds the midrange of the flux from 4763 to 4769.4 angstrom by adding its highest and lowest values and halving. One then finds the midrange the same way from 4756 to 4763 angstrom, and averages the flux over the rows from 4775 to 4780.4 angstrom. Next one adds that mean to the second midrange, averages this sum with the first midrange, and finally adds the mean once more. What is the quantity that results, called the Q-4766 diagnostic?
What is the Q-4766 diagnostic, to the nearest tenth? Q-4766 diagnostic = 44.3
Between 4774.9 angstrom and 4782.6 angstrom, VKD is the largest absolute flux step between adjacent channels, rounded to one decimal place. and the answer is 1.1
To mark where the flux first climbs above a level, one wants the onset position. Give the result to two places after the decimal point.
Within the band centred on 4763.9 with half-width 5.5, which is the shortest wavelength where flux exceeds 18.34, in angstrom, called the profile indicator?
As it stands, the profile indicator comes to 4761.17 angstrom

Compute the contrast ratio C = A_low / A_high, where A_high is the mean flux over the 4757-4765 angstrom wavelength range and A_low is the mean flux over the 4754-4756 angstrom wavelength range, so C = 1.04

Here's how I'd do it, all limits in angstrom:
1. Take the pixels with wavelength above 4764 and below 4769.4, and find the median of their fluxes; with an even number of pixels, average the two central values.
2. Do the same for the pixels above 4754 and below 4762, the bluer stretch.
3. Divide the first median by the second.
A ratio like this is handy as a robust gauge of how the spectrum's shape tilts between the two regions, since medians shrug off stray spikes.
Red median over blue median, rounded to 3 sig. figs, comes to 1.01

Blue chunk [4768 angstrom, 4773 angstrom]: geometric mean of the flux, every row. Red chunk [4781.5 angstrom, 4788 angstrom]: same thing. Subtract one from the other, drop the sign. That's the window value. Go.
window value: 0.73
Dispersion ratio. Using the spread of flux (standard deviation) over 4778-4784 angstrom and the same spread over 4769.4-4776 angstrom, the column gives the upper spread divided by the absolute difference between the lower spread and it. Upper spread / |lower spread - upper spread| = 1.1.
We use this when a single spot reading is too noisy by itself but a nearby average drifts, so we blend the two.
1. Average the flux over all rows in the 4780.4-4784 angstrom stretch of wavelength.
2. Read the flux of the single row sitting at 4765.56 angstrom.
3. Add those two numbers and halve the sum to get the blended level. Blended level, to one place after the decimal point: 17.9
